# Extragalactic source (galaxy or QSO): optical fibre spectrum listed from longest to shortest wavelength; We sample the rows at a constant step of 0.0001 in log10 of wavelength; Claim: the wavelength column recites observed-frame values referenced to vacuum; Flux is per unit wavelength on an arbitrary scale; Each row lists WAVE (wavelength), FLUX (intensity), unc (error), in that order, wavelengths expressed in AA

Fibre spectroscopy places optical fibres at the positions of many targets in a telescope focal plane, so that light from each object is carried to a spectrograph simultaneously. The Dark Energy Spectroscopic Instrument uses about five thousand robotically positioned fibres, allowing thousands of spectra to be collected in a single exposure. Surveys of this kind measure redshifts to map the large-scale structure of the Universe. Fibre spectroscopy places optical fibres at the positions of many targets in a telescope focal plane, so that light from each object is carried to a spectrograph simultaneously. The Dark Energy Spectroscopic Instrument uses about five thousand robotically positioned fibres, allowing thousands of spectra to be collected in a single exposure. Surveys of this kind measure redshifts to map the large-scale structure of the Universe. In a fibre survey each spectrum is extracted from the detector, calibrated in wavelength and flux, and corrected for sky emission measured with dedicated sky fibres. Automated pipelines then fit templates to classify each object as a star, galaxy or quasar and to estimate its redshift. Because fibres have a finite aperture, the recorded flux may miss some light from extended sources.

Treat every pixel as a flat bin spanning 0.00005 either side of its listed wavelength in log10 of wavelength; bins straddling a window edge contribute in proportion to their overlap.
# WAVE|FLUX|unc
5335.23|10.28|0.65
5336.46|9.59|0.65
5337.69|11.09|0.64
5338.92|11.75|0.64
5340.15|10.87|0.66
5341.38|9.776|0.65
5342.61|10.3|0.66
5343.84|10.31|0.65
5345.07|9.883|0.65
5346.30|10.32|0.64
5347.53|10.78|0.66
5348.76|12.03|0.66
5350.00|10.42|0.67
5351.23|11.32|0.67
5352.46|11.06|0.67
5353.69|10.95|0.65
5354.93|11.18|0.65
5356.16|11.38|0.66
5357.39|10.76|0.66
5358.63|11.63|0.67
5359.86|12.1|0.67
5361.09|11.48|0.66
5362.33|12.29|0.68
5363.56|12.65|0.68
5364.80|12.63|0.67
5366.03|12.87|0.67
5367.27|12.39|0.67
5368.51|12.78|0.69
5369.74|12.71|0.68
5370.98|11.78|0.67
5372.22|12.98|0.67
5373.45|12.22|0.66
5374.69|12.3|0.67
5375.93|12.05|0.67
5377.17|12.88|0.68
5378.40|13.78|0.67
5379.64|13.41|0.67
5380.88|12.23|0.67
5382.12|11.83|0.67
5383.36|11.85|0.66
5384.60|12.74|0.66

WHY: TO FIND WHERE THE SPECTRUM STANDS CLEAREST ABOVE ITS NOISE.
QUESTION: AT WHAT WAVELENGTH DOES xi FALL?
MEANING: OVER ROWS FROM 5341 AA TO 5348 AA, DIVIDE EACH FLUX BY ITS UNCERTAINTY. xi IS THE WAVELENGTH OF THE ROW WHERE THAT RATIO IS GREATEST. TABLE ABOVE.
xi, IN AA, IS 5347.53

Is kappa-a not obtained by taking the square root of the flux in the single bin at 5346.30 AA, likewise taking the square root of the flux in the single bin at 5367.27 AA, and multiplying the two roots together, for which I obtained 11.3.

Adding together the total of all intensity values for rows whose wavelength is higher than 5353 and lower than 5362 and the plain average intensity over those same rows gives 91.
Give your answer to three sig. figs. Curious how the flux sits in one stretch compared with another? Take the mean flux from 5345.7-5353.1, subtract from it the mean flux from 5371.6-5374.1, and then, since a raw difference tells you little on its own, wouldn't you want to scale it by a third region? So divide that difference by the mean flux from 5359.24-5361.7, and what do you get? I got -0.137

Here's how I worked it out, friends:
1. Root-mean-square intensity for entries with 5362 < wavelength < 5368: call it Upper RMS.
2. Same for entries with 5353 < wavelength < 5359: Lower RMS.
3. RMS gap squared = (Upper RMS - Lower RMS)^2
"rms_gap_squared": 1.9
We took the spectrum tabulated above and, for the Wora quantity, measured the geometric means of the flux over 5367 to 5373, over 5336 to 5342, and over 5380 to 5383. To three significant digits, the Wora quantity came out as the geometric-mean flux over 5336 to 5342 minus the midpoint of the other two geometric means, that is -1.69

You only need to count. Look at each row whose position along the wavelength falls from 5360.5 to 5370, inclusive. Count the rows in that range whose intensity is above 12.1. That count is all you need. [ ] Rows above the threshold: 7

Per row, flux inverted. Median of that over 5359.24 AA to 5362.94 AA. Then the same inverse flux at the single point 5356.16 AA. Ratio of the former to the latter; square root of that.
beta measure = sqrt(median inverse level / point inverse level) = 0.97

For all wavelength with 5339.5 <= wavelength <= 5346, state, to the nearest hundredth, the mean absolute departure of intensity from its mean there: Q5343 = 0.32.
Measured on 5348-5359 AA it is 0.35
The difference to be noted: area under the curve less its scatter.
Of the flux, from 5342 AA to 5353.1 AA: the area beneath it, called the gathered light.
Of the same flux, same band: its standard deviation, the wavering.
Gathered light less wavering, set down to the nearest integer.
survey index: 118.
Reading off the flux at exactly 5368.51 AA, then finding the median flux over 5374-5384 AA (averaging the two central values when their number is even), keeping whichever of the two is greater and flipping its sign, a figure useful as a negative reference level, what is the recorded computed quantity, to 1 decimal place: -12.8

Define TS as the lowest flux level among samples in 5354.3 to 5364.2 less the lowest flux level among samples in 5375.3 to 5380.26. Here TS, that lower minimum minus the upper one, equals -1.3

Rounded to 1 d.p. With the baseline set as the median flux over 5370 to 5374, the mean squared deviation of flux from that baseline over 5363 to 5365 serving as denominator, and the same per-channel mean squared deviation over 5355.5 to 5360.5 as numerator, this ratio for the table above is 4.5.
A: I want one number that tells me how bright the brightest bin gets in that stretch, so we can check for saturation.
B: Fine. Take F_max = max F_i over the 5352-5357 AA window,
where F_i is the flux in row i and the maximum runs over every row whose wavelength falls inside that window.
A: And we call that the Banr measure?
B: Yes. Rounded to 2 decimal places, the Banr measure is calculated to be 11.38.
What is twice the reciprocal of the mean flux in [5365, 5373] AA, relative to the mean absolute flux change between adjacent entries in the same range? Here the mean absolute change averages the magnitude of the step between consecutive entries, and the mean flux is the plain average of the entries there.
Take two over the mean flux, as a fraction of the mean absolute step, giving 0.26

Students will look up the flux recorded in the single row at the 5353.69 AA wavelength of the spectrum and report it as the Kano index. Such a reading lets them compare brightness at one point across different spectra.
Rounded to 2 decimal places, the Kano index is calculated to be 10.95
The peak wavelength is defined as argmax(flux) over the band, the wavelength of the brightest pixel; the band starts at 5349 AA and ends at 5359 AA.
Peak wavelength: 5358.63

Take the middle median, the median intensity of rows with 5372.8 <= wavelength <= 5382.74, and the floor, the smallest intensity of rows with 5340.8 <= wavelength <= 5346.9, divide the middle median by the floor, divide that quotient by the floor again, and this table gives 0.128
